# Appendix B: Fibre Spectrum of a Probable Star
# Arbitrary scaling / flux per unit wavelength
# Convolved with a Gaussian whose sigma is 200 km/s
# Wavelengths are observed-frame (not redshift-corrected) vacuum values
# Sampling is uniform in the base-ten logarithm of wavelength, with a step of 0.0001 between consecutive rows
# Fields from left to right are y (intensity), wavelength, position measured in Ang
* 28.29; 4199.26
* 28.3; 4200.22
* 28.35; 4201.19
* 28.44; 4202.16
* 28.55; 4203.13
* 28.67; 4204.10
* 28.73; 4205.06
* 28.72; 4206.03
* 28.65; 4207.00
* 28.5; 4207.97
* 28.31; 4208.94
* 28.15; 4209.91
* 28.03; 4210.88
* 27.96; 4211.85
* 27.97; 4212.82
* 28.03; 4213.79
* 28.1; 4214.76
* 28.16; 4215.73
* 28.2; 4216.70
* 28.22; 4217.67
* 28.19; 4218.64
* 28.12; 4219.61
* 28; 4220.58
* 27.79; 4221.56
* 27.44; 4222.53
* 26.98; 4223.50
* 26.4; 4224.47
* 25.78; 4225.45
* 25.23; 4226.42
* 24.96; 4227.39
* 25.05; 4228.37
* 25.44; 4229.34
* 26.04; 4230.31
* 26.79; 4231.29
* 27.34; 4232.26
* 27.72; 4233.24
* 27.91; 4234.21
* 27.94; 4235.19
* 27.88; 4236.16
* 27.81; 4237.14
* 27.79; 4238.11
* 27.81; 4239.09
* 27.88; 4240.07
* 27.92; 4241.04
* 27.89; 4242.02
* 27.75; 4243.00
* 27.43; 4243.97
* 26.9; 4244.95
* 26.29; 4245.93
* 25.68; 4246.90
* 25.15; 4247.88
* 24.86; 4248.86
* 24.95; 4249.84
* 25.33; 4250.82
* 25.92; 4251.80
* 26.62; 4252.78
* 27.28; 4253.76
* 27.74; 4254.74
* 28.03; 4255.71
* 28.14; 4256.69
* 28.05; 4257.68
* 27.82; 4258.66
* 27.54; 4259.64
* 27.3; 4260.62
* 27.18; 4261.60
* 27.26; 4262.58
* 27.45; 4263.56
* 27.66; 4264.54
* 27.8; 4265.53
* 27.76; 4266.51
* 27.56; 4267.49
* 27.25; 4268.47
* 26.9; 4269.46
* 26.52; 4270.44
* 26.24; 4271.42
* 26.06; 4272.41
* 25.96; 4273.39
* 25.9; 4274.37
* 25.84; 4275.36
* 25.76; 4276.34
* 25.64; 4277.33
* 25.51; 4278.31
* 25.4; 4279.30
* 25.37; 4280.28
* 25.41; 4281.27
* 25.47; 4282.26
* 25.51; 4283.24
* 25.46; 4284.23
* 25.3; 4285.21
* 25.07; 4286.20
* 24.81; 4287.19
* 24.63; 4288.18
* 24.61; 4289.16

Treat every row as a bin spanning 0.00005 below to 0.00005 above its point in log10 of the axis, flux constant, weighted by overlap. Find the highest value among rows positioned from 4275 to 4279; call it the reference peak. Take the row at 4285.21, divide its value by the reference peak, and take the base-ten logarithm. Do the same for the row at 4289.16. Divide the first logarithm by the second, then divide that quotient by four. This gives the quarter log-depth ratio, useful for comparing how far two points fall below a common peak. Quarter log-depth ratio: 0.1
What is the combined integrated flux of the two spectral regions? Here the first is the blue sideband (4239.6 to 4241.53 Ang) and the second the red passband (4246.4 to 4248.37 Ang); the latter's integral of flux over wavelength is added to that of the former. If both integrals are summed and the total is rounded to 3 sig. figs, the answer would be 104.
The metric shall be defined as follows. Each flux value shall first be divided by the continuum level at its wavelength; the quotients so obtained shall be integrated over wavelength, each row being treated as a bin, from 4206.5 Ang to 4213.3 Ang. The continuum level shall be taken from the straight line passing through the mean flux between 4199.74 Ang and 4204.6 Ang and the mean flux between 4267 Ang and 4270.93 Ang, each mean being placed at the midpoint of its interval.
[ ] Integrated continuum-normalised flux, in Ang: 6.77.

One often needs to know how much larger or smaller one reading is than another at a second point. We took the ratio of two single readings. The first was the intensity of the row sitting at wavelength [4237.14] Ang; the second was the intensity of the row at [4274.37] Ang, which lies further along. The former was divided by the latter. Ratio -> 1.07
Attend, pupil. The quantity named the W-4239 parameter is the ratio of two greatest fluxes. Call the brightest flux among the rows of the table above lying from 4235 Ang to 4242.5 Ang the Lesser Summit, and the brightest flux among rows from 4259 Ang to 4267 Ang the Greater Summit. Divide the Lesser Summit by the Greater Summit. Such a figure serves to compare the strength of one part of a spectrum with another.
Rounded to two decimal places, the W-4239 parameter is 1.01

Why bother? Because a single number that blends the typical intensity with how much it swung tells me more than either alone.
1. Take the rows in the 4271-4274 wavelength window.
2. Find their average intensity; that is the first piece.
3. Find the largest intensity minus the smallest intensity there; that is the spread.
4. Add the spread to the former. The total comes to 26.4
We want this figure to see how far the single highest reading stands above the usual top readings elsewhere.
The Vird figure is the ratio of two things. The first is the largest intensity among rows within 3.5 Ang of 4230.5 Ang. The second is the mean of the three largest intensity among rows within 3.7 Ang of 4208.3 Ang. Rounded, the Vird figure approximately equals 0.97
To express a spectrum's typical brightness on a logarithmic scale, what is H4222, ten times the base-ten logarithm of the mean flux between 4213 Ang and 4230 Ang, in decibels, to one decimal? 14.3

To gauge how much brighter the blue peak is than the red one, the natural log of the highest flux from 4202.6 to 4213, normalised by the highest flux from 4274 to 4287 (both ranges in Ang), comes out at 0.104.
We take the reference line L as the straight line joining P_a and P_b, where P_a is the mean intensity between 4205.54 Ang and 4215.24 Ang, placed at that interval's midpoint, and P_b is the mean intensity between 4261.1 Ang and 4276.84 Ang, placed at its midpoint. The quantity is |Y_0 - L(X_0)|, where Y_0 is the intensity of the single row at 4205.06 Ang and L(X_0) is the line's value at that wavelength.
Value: 0.4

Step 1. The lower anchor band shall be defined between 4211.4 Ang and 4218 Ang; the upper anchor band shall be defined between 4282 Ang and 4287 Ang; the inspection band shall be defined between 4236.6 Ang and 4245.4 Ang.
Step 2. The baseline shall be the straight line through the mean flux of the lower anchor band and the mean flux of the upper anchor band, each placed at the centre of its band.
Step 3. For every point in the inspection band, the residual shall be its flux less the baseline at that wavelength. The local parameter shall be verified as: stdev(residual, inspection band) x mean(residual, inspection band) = 0.2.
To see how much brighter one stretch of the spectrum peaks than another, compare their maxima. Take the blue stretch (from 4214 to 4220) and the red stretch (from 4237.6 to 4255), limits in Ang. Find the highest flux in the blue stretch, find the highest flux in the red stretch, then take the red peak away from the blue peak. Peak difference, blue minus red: 0.3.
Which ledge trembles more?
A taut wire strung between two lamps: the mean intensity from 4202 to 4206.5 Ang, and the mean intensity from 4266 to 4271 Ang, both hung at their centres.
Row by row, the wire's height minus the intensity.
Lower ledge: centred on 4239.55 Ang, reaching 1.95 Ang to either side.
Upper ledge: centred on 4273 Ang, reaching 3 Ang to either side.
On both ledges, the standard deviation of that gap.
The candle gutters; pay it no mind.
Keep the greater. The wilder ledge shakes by 0.2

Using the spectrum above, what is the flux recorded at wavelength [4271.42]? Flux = 26.24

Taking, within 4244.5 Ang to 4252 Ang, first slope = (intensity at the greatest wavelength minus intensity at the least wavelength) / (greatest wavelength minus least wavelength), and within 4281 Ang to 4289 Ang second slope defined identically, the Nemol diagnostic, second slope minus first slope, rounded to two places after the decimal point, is 0.03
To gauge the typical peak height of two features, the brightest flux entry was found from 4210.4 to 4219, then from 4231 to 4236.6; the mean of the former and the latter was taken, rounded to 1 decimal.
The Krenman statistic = 28.1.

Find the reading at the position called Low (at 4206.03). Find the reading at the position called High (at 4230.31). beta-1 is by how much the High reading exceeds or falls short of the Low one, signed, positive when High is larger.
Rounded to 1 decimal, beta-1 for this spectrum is -2.7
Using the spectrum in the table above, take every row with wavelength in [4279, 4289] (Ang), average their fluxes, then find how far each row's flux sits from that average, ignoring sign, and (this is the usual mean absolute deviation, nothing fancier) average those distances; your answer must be 0.24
